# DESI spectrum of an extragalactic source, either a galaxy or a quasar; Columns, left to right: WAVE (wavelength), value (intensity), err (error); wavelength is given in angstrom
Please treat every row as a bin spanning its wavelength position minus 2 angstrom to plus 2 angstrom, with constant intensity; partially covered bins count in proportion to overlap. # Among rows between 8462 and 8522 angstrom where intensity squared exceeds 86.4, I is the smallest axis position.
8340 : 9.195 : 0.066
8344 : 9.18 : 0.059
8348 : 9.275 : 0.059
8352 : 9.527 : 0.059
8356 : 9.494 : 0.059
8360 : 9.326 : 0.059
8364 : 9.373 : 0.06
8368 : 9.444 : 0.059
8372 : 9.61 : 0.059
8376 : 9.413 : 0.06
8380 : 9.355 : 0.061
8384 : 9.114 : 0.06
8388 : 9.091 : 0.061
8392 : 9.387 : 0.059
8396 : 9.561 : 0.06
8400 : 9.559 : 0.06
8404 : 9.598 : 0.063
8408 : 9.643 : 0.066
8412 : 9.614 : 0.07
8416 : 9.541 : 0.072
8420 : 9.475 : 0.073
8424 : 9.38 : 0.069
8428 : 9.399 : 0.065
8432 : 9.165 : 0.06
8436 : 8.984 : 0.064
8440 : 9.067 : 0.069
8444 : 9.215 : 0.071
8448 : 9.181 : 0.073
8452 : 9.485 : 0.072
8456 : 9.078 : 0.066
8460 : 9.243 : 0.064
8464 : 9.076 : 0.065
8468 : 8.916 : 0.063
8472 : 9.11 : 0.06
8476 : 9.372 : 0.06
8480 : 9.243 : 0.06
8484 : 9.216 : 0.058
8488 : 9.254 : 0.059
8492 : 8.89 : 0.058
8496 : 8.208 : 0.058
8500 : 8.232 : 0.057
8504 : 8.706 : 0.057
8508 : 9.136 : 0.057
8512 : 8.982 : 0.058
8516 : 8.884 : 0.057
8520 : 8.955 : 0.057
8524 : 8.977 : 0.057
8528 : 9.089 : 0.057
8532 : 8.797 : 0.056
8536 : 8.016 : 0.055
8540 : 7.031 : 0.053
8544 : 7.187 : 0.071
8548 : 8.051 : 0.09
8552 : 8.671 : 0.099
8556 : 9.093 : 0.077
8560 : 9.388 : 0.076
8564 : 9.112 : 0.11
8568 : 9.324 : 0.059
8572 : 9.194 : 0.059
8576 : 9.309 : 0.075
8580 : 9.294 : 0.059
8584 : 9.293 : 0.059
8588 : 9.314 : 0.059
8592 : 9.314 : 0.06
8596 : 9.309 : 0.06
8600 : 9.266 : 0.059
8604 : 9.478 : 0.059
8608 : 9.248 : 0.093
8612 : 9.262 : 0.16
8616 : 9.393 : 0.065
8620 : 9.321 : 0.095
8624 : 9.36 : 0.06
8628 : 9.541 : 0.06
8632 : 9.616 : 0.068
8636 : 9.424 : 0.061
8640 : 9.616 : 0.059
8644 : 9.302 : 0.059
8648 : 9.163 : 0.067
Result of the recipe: 8476 angstrom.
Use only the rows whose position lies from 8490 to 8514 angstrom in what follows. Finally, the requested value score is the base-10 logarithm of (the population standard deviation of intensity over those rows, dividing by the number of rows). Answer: -0.4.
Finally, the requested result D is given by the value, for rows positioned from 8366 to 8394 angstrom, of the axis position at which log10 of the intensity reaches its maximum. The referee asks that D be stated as 8372 angstrom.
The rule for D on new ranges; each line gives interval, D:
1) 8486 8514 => 8488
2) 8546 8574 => 8560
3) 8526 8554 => 8528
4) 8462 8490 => 8476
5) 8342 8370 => 8352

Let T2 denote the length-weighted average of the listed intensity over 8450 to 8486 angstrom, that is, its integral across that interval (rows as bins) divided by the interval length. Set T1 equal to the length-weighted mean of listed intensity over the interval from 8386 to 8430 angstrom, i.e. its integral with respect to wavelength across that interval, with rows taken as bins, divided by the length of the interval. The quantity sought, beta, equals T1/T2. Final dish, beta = 1.03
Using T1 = 9.48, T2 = 9.2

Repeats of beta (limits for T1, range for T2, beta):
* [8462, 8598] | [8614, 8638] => 0.94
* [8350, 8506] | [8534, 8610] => 1.04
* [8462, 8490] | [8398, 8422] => 0.96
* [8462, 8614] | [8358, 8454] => 0.95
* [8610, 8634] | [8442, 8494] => 1.03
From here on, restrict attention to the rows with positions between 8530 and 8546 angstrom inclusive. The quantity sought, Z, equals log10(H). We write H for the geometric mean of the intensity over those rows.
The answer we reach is 0.888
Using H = 7.73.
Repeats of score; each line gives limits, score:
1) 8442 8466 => -0.9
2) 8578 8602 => -1.8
